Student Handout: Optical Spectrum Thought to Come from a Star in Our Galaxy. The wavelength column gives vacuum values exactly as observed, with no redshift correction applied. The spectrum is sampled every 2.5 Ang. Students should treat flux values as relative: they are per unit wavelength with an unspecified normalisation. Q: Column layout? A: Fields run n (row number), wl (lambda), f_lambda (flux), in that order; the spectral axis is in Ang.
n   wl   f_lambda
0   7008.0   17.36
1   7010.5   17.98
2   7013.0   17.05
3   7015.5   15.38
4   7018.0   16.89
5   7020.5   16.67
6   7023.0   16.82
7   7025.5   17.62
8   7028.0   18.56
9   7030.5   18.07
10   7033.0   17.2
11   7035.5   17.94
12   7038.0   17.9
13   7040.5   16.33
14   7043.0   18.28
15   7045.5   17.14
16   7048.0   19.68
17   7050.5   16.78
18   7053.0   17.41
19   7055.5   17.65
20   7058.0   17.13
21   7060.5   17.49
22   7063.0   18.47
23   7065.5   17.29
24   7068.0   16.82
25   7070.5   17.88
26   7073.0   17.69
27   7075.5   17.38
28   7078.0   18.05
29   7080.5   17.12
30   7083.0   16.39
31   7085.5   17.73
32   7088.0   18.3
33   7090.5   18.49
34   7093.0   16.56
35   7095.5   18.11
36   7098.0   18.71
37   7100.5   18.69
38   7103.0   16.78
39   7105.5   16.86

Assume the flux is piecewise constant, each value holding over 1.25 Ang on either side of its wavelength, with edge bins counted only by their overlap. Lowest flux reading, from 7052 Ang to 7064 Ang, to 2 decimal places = 17.13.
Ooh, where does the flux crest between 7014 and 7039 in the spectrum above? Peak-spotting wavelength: 7028.0 Ang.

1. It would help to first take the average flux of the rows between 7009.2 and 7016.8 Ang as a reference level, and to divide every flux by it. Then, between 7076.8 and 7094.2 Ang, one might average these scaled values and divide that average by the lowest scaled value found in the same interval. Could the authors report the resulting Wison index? 1.07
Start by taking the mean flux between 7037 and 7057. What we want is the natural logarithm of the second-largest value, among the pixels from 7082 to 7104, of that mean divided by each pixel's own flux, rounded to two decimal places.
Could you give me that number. 0.06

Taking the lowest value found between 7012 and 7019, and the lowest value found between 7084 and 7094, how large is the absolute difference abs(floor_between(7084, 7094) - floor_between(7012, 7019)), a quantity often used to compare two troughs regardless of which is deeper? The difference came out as 1.18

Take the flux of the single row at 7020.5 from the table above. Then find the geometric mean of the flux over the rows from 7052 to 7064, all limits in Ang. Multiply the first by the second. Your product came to 294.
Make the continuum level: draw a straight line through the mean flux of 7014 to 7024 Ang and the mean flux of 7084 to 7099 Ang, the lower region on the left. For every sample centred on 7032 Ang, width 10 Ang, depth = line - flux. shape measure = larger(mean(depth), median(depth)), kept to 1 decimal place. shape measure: -1.2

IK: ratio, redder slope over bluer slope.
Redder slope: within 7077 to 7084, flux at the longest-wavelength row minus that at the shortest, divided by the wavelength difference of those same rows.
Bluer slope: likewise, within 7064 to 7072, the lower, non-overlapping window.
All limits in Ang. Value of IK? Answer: -3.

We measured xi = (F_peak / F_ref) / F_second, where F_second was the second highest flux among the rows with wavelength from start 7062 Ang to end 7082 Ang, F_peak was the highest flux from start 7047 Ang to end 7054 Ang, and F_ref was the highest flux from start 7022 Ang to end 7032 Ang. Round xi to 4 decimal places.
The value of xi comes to 0.0587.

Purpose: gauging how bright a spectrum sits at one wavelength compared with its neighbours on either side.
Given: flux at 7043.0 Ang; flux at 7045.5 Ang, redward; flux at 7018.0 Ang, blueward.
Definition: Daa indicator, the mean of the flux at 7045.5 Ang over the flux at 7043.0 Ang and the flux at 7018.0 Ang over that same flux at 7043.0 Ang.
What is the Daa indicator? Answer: 0.93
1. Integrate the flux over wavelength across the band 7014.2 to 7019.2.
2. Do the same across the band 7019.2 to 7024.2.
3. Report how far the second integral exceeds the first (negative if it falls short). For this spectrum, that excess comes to 3.0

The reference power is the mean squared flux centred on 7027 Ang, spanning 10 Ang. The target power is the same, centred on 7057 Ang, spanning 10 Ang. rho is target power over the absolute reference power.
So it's 0.96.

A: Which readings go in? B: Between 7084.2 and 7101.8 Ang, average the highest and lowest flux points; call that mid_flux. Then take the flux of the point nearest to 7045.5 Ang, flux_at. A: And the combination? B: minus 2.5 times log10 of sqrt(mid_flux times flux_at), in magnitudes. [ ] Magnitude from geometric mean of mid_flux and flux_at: -3.10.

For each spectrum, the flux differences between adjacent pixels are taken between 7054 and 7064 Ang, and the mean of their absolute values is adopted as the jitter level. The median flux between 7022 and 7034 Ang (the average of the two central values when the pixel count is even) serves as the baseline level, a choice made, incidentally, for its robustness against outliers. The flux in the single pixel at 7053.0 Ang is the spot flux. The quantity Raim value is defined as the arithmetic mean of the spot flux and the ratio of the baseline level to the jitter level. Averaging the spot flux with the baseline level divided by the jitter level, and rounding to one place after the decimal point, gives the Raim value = 22.9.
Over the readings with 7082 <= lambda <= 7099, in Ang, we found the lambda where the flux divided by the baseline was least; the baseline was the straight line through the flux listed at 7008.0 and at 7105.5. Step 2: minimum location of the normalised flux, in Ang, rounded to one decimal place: 7083.0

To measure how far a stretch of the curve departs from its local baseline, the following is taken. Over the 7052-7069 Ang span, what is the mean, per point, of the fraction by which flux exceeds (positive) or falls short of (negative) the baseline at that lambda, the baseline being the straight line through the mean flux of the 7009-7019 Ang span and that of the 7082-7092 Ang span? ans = 0.00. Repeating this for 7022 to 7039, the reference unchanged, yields 0.04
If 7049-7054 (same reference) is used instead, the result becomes -0.01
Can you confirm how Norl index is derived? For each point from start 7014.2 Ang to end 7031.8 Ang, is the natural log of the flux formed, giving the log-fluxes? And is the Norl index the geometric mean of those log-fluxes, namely 2.84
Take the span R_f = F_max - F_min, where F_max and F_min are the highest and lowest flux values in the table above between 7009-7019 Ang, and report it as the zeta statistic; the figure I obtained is 2.6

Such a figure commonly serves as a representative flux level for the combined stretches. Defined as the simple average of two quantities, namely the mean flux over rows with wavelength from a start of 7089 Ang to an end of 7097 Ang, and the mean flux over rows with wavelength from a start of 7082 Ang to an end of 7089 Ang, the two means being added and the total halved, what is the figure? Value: 17.6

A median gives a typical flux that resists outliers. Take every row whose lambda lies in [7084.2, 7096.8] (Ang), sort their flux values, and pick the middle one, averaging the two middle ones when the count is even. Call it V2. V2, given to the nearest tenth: 18.1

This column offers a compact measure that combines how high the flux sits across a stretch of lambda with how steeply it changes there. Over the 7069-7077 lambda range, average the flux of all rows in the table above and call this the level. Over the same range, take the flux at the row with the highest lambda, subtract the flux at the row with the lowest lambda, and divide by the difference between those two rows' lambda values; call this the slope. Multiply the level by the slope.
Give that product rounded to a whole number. -2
